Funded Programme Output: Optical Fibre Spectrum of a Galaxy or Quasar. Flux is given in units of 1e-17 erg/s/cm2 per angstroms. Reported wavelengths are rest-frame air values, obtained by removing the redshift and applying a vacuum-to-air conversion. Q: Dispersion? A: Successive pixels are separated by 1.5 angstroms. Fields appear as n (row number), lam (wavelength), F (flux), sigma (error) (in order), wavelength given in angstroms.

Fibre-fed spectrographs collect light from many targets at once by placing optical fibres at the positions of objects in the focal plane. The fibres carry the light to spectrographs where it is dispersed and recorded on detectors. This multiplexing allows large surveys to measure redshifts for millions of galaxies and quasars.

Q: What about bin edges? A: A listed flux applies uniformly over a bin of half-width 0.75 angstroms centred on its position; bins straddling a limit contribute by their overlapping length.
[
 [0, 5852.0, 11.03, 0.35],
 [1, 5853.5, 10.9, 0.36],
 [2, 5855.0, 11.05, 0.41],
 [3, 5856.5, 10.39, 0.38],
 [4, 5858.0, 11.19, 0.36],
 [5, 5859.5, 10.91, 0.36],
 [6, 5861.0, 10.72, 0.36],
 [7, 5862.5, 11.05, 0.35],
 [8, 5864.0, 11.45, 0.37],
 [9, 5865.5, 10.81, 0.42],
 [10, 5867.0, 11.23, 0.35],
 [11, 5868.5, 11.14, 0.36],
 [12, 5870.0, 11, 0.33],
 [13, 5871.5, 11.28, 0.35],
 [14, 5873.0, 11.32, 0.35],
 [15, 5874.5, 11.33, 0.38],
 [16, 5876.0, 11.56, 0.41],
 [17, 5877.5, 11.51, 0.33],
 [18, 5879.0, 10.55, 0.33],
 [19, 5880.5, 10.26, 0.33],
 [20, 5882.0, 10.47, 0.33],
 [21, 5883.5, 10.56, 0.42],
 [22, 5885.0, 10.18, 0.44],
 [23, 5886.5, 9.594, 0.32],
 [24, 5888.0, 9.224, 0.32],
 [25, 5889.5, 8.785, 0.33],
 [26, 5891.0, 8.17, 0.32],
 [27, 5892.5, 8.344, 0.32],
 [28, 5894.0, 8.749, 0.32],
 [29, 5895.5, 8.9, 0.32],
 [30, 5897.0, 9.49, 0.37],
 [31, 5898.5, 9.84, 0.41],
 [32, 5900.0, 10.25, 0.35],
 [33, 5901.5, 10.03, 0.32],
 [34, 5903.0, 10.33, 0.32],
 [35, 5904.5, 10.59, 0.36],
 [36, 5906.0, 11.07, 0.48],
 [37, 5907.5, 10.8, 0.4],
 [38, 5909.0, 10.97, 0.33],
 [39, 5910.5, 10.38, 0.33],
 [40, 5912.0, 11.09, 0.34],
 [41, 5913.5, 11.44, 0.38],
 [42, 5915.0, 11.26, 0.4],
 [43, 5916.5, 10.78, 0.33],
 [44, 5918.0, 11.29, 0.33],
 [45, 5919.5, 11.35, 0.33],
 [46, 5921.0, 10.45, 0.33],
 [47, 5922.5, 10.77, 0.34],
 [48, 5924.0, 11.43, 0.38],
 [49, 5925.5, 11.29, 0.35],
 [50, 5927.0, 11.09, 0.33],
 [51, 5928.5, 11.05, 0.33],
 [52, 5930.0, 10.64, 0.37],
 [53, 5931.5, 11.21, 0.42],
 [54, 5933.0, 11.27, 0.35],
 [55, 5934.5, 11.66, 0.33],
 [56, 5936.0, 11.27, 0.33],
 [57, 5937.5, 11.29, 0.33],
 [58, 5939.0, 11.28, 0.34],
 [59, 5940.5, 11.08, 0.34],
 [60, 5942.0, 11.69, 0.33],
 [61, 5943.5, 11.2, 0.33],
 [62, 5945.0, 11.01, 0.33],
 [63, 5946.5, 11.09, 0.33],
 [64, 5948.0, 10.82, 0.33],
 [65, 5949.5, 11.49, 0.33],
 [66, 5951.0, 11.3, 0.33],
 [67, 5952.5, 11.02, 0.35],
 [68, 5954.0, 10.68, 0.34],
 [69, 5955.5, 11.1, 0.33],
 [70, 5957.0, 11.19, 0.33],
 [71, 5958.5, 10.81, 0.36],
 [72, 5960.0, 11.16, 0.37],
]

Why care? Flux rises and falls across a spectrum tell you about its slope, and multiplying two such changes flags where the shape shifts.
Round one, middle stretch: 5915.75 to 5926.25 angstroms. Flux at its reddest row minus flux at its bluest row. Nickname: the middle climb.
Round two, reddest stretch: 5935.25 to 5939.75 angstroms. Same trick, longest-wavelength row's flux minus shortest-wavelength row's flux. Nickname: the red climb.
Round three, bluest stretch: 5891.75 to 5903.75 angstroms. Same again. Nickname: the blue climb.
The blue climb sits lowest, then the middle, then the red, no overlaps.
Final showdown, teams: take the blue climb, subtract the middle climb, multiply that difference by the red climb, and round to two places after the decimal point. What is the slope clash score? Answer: 0.01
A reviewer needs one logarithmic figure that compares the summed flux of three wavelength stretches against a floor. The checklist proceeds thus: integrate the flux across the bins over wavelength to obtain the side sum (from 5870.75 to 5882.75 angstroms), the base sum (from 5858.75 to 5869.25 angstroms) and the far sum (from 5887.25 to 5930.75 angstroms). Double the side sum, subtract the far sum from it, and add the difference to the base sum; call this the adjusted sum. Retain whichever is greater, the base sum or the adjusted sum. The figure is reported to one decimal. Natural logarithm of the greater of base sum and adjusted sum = 4.8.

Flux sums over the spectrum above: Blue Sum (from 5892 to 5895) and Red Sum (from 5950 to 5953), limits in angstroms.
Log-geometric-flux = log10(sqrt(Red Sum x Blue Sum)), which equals 1.29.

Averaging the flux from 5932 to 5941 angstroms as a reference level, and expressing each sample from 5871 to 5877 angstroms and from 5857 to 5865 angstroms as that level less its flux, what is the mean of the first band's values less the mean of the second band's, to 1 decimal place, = -0.3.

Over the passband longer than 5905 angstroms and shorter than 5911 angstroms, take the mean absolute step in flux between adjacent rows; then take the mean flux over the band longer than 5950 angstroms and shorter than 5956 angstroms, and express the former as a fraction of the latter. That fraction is 0.031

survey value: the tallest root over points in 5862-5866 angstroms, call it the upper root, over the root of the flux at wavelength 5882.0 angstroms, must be 1.05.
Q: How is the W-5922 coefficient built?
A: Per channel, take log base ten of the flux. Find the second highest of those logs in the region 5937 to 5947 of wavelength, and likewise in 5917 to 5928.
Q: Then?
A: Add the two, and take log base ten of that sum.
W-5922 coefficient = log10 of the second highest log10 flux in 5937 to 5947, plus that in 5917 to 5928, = 0.3238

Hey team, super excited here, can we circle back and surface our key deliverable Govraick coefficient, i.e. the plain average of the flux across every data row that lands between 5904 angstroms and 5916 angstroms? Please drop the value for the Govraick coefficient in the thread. 10.95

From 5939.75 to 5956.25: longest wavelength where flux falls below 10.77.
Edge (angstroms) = 5954.0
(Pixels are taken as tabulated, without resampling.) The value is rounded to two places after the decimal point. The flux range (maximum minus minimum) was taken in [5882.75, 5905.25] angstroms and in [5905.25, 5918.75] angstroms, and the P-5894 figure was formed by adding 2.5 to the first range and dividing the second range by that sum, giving 0.22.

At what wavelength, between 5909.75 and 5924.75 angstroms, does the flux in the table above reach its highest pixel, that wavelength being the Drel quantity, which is 5913.5 angstroms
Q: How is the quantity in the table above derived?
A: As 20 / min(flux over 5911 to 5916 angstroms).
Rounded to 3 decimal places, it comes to 1.803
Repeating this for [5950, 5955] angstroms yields 1.873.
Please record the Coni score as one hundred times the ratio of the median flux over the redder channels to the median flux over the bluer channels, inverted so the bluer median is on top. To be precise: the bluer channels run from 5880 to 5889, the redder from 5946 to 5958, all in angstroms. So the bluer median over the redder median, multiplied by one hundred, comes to 92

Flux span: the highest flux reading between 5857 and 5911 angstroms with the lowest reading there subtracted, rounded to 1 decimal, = 3.4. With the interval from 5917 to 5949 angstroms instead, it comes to 1.2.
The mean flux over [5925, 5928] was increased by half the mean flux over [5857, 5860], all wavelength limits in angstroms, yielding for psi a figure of 16.7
